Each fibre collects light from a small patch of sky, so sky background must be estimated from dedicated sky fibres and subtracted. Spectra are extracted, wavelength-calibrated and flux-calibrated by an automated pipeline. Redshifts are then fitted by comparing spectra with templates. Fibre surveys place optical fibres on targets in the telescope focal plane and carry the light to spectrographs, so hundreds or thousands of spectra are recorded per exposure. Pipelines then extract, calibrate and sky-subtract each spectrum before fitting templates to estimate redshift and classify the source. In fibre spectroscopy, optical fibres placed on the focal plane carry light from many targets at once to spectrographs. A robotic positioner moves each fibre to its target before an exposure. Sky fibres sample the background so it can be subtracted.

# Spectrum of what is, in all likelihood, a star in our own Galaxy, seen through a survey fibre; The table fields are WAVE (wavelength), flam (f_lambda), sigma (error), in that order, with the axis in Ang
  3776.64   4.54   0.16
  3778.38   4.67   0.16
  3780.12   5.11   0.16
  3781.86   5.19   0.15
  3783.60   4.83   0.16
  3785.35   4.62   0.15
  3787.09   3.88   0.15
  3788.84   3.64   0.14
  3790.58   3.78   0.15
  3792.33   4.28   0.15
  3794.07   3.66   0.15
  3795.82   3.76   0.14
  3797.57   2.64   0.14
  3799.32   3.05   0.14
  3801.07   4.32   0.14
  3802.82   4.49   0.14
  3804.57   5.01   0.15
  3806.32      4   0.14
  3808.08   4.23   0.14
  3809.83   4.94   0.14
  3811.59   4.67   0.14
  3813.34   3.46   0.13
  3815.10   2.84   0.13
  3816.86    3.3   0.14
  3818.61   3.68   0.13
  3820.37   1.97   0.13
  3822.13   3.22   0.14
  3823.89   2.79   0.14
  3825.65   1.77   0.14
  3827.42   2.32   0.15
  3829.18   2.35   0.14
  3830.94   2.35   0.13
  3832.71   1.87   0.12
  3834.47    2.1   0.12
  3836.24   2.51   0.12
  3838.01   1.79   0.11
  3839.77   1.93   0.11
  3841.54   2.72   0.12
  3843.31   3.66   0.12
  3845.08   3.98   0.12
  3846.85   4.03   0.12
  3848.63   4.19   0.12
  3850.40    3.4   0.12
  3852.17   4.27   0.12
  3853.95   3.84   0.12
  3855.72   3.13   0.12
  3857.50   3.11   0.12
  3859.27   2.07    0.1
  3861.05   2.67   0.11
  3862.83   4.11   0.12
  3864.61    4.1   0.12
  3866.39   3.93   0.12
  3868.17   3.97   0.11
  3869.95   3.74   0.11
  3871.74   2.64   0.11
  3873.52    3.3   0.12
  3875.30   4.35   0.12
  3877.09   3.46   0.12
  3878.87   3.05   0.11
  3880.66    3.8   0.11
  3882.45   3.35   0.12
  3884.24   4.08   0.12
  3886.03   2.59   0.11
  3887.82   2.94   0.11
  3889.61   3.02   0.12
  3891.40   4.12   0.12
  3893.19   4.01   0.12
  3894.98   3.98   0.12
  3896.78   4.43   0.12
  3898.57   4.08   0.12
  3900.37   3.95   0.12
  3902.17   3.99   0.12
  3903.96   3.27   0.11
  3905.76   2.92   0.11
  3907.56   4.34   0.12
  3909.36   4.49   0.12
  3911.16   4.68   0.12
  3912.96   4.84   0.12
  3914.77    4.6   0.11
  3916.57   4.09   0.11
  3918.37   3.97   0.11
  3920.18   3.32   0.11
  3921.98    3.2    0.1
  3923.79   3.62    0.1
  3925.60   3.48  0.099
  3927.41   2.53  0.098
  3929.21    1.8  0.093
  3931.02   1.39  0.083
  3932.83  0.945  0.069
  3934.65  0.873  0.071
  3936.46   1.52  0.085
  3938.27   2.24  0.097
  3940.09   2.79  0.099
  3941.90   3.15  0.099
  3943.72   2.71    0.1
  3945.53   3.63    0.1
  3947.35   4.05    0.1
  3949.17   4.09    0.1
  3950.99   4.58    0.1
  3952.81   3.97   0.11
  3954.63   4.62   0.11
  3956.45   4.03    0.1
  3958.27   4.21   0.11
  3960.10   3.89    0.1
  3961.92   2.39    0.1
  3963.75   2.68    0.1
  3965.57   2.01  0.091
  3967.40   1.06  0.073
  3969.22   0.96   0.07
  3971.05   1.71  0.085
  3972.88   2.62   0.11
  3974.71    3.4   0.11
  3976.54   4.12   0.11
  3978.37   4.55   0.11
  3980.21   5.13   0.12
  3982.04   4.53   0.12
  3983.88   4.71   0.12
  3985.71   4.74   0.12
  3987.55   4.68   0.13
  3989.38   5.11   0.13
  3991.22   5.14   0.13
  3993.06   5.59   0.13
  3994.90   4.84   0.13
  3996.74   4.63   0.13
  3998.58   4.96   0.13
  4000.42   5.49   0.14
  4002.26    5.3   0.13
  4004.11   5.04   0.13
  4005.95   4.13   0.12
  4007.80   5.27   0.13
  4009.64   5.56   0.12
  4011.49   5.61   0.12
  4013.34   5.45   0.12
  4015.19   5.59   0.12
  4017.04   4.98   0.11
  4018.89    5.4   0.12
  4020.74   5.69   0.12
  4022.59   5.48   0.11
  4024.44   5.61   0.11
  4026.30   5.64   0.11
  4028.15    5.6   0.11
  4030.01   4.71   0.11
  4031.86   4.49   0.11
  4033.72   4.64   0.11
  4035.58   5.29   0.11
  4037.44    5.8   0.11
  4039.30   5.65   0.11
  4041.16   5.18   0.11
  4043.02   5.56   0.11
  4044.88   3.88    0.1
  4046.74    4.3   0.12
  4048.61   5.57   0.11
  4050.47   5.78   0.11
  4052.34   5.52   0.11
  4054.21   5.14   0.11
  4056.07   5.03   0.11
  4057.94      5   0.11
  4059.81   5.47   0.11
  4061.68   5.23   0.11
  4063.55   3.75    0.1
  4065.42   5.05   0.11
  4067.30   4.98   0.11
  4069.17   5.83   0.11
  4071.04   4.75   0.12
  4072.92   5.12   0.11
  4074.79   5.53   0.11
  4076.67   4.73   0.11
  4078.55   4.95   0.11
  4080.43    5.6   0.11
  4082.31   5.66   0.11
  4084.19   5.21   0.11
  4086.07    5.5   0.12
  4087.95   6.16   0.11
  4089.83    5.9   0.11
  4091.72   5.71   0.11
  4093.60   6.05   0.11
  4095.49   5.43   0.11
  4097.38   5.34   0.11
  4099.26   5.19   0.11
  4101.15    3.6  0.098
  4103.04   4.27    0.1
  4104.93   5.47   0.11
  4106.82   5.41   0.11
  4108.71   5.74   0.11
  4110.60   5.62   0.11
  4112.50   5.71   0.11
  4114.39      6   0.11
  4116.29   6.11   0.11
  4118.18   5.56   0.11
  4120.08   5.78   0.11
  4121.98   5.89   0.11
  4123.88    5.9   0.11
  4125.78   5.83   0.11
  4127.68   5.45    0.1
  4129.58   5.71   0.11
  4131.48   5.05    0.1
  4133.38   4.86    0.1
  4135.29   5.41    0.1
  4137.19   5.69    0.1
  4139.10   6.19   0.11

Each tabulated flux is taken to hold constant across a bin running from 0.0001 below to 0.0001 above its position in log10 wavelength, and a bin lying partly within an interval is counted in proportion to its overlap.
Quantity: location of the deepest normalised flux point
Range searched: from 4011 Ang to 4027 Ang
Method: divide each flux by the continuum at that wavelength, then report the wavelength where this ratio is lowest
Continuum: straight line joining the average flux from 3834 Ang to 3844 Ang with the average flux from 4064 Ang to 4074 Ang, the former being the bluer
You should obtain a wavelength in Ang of 4017.04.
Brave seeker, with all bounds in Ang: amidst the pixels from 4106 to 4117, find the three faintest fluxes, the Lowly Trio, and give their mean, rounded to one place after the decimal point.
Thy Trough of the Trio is 5.6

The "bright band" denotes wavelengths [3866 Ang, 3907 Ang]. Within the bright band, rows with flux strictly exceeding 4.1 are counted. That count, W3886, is 3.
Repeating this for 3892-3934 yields 6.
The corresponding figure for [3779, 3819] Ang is 11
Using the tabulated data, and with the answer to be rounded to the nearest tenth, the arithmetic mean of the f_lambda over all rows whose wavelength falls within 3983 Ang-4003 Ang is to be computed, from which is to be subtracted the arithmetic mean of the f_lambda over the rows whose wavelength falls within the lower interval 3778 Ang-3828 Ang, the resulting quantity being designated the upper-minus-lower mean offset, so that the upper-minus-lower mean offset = 1.2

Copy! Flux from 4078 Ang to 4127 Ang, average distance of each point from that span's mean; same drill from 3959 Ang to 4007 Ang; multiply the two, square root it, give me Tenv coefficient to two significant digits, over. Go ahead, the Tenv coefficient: 0.66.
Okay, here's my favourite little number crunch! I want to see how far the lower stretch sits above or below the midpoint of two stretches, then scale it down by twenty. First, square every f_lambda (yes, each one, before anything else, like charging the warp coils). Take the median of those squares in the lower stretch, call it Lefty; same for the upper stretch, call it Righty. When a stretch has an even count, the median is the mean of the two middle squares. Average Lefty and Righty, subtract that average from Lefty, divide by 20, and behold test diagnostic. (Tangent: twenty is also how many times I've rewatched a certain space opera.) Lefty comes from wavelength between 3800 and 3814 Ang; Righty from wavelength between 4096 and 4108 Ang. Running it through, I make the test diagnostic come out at -0.21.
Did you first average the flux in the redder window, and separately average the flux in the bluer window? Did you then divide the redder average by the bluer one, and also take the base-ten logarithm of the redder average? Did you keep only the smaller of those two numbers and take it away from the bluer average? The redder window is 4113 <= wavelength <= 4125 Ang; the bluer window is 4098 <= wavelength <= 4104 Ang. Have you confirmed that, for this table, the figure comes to 3.6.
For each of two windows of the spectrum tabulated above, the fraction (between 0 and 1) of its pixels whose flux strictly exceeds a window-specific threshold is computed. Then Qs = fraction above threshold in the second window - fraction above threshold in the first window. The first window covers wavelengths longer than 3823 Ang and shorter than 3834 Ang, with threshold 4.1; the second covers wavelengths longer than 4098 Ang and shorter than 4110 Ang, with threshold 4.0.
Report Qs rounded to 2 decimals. 0.83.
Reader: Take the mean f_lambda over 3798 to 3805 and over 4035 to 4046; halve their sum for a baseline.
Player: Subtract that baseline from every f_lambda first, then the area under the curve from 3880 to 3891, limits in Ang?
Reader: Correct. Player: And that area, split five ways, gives -3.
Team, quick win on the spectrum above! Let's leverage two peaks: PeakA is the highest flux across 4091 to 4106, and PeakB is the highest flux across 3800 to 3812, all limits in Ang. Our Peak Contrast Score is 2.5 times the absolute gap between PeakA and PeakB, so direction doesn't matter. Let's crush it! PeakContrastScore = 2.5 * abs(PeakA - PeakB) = 2.6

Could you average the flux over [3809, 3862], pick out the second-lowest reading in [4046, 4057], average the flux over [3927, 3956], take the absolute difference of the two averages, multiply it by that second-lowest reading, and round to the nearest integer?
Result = 1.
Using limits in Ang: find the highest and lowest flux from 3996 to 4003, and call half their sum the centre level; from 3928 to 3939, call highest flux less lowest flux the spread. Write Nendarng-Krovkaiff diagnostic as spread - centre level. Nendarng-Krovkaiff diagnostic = -3.69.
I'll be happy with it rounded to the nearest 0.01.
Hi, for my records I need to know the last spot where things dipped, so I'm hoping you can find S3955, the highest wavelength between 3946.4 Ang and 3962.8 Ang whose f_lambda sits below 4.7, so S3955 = 3961.92 Ang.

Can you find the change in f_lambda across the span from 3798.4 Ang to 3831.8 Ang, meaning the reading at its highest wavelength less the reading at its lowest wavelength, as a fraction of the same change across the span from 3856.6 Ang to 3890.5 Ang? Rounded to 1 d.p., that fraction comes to 7.8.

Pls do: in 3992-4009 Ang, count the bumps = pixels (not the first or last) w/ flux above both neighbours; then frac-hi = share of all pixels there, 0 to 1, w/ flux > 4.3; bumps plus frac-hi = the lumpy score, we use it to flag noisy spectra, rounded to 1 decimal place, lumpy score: 1.9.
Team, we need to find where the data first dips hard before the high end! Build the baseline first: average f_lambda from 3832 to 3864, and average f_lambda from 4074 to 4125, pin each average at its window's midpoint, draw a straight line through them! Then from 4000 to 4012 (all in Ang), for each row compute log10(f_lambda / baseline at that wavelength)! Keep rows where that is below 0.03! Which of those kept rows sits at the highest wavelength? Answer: 4005.95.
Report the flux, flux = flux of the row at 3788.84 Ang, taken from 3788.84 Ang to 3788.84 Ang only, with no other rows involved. 3.64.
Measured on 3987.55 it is 4.68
